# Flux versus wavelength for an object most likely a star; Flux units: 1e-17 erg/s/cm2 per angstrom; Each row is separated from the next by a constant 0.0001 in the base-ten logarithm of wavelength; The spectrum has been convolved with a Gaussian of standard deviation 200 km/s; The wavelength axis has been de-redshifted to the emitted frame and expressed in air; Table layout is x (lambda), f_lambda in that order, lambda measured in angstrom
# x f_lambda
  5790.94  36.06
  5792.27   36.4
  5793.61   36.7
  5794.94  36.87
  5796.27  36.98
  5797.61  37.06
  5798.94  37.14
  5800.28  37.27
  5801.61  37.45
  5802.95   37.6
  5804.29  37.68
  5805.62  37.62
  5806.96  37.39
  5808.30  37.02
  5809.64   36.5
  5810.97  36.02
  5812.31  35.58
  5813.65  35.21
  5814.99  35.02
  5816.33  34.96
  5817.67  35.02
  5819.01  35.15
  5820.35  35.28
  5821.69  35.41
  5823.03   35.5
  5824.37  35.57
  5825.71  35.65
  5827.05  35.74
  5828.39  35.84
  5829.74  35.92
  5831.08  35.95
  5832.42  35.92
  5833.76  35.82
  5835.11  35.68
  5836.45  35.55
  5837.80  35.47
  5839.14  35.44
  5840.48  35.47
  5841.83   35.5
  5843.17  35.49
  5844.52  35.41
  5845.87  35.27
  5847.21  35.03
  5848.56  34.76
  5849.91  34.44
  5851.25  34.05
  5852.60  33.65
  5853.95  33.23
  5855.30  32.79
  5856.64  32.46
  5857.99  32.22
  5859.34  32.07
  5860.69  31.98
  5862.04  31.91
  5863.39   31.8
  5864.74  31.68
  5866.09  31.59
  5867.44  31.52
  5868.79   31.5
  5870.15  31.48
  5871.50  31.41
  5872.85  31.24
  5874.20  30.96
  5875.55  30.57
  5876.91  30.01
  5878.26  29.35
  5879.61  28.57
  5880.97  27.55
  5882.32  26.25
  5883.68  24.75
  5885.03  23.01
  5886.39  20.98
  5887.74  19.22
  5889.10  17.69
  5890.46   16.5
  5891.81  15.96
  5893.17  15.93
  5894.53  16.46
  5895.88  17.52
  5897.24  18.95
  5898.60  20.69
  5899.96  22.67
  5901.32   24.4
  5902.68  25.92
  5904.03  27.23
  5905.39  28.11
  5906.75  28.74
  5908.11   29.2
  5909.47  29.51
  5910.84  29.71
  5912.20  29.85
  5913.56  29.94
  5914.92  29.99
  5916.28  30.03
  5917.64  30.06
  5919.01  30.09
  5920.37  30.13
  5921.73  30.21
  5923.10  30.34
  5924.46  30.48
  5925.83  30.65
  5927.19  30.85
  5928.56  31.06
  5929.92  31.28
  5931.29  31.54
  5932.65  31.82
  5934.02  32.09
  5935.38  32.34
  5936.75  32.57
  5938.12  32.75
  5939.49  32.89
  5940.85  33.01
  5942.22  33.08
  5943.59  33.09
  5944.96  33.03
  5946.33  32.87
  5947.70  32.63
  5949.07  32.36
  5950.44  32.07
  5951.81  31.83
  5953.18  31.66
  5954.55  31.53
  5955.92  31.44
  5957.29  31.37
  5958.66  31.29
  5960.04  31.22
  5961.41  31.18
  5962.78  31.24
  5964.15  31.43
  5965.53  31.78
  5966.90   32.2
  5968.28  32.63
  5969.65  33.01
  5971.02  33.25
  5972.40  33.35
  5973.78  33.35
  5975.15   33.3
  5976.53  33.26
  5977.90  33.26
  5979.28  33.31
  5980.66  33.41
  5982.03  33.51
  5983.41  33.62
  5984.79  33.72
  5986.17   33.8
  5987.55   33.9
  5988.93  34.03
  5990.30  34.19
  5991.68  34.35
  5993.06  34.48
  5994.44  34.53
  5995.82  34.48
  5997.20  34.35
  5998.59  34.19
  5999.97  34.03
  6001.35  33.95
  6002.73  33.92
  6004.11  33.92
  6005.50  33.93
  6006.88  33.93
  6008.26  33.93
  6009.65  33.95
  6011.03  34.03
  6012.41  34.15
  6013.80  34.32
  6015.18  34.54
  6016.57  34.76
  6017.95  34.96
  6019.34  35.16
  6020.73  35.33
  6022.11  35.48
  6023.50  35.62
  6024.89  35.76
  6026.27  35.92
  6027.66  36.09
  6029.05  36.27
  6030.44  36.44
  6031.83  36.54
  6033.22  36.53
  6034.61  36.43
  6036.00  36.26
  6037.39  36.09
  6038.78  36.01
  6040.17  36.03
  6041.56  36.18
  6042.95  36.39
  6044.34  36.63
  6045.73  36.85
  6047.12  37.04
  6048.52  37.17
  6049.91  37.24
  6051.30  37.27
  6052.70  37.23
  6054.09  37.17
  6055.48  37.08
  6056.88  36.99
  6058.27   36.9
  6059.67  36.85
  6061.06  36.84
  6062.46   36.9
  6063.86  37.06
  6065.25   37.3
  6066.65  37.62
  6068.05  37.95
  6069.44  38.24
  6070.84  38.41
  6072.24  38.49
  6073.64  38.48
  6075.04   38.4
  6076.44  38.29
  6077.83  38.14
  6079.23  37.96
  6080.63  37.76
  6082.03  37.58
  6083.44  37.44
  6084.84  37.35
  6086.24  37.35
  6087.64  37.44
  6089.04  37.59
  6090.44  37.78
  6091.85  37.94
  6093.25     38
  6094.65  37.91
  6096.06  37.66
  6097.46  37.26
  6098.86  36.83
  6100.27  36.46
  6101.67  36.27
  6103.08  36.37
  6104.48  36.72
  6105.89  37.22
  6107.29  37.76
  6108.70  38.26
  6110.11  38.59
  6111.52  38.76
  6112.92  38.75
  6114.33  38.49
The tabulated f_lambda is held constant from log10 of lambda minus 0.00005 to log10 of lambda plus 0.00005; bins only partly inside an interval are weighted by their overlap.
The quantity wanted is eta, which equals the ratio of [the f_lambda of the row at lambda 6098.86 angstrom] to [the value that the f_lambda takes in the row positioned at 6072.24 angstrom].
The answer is 0.96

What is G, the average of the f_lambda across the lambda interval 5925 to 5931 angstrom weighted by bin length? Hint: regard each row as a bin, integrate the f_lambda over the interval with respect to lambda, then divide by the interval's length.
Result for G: 31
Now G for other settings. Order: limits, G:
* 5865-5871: 32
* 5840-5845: 35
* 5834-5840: 36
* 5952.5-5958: 32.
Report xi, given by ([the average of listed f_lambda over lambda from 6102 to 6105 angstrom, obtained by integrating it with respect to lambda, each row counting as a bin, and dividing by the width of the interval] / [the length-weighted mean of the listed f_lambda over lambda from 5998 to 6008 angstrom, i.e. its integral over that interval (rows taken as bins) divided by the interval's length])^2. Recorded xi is 1.15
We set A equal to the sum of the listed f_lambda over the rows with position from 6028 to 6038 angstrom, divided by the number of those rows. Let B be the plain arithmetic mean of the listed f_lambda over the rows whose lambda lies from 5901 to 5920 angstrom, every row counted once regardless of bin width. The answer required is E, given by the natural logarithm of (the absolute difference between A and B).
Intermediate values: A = 36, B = 29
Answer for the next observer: 2.03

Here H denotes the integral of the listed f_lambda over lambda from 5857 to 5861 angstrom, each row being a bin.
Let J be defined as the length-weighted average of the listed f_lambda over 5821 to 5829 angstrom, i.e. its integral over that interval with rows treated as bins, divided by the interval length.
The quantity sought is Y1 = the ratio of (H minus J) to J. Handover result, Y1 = 2.6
